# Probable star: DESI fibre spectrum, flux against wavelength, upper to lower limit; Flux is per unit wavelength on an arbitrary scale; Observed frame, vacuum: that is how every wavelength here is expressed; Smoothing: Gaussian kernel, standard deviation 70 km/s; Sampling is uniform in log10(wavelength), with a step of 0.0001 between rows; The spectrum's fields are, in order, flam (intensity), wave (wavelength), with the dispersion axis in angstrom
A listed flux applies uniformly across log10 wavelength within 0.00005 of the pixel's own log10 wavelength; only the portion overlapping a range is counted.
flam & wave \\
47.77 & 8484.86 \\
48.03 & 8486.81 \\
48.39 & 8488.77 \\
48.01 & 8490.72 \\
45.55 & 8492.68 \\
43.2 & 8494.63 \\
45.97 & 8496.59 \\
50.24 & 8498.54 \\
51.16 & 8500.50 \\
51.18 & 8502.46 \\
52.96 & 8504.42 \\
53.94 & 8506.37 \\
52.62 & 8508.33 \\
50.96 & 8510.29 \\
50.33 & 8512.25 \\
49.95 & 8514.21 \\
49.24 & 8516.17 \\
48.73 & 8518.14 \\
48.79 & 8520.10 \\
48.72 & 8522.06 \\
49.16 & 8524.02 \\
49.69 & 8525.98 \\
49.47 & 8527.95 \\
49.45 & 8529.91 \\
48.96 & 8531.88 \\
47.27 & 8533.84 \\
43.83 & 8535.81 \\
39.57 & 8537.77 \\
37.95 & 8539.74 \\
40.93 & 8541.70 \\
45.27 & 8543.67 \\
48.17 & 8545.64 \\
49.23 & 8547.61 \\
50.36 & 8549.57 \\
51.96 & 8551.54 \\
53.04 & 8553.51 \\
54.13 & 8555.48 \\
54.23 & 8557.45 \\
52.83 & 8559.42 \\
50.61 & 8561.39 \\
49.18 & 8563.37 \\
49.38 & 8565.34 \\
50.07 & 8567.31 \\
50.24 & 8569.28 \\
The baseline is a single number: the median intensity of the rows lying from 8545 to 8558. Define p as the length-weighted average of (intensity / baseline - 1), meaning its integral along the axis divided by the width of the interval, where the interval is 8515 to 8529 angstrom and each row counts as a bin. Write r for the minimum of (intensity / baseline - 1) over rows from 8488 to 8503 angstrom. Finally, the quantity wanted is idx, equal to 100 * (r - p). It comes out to -11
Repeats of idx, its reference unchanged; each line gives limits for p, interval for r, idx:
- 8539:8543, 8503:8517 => 18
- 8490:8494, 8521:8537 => -5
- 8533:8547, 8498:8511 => 13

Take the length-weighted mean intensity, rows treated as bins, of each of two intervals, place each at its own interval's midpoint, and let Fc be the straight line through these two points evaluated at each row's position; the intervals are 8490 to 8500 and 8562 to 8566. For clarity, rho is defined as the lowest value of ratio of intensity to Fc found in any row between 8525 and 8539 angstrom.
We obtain 0.82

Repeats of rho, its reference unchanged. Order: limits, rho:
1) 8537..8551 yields 0.78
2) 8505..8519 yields 1.02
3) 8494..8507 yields 0.92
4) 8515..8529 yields 1.02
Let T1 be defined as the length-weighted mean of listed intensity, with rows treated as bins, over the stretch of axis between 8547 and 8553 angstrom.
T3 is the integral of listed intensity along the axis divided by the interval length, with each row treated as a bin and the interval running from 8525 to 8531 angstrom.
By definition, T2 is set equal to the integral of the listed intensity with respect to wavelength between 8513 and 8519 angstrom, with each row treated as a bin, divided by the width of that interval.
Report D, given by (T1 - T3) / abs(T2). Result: 0.03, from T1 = 50.9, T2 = 49.3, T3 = 49.5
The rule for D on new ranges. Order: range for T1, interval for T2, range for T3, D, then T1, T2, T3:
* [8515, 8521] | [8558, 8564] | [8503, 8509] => -0.08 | 48.9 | 51.2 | 53.1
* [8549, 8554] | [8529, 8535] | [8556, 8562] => -0.02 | 51.8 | 48.4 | 52.8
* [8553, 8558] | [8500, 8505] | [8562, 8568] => 0.08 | 53.8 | 51.7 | 49.6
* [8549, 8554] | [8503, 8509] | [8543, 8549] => 0.07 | 51.8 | 53.1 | 47.9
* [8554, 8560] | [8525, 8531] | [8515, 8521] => 0.10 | 53.7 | 49.5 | 48.9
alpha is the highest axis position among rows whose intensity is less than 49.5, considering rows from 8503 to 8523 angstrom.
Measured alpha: 8522.06 angstrom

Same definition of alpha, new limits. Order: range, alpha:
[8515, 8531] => 8529.91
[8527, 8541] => 8539.74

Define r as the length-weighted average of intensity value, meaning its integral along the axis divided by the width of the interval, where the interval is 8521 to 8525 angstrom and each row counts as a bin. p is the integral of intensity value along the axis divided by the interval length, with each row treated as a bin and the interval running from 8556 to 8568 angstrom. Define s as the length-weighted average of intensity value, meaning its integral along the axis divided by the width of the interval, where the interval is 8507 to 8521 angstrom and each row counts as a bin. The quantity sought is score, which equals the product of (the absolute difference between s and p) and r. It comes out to 50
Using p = 51.2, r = 49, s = 50.2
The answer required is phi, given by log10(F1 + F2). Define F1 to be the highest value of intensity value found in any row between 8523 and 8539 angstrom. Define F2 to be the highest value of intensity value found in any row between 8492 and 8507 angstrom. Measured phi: 2.02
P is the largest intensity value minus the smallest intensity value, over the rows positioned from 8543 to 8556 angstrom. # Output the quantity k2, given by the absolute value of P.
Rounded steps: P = 9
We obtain 9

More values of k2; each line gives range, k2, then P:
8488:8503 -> 8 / 8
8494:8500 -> 7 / 7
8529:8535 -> 2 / 2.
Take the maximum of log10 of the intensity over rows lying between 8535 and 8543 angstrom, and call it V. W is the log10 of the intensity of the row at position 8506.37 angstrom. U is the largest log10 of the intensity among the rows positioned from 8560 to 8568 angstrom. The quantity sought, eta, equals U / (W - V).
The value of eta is 19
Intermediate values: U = 1.70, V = 1.64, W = 1.732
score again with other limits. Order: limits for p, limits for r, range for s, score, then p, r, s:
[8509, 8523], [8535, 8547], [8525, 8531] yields 5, 49.6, 43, 49.5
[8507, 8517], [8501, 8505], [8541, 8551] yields 185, 50.8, 52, 47.2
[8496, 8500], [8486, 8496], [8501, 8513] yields 153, 48.7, 47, 52.0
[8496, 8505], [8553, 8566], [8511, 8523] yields 55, 50.4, 52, 49.3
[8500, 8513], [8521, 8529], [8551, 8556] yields 54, 51.9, 49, 53.0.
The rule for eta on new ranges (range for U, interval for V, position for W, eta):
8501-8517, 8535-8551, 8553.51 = 77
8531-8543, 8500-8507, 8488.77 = -36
